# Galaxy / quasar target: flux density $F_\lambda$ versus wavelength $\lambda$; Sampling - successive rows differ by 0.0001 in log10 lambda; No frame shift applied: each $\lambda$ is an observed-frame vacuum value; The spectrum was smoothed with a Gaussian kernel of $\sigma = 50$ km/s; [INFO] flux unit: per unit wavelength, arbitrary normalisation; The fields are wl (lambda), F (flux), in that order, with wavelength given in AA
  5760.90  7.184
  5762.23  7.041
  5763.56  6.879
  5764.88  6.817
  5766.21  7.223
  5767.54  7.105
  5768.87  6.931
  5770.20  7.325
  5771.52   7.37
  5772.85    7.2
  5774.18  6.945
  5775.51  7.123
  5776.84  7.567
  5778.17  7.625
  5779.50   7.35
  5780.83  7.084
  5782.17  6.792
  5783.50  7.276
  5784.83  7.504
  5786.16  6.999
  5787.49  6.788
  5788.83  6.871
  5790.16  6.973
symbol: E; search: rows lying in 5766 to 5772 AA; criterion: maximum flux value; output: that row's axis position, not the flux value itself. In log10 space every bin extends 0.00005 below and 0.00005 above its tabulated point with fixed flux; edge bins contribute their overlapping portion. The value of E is 5771.52 AA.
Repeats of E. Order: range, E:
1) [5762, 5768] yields 5766.21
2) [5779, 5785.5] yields 5784.83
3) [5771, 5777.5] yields 5776.84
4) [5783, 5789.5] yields 5784.83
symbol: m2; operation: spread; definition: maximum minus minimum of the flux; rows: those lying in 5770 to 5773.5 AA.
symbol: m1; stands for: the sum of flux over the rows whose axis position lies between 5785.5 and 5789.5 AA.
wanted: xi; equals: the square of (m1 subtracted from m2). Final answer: 420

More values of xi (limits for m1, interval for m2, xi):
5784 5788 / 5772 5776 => 443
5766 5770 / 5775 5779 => 431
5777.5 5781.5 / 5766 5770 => 474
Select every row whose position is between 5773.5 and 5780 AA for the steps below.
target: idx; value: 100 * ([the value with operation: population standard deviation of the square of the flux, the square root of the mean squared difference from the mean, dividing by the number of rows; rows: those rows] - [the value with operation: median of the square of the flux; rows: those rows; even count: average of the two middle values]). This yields -5025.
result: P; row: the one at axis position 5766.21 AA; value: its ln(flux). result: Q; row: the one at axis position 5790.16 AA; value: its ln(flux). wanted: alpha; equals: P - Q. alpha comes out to 0.035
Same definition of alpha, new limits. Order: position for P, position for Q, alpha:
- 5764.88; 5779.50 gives -0.075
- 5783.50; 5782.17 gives 0.069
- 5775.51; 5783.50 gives -0.021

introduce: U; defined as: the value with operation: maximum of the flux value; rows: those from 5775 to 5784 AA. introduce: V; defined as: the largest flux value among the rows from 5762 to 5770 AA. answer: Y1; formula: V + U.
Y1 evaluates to 14.8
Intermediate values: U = 7.625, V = 7.223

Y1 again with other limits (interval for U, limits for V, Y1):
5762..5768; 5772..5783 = 14.8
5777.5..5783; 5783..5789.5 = 15.1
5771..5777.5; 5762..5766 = 14.6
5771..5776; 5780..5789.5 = 14.9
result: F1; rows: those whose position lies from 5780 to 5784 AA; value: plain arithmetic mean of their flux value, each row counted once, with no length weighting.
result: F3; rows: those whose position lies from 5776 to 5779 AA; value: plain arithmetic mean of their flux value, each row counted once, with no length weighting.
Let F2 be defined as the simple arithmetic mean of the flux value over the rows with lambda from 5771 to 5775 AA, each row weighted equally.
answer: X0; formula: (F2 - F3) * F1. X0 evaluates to -3.0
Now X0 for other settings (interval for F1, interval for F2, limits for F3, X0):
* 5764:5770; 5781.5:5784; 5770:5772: -2.2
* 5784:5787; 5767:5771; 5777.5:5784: -0.8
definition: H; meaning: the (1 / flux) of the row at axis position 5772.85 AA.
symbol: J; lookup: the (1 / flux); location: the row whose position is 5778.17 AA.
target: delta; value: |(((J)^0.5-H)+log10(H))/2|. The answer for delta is 0.317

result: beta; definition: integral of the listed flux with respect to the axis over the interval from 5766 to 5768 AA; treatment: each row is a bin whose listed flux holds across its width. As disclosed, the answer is 14.3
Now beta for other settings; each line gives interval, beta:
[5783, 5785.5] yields 18.5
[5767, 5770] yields 21.2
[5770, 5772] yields 14.8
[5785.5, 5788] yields 17.3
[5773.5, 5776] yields 17.6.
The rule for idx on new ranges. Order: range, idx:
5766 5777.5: -4906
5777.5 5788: -4735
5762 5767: -4624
